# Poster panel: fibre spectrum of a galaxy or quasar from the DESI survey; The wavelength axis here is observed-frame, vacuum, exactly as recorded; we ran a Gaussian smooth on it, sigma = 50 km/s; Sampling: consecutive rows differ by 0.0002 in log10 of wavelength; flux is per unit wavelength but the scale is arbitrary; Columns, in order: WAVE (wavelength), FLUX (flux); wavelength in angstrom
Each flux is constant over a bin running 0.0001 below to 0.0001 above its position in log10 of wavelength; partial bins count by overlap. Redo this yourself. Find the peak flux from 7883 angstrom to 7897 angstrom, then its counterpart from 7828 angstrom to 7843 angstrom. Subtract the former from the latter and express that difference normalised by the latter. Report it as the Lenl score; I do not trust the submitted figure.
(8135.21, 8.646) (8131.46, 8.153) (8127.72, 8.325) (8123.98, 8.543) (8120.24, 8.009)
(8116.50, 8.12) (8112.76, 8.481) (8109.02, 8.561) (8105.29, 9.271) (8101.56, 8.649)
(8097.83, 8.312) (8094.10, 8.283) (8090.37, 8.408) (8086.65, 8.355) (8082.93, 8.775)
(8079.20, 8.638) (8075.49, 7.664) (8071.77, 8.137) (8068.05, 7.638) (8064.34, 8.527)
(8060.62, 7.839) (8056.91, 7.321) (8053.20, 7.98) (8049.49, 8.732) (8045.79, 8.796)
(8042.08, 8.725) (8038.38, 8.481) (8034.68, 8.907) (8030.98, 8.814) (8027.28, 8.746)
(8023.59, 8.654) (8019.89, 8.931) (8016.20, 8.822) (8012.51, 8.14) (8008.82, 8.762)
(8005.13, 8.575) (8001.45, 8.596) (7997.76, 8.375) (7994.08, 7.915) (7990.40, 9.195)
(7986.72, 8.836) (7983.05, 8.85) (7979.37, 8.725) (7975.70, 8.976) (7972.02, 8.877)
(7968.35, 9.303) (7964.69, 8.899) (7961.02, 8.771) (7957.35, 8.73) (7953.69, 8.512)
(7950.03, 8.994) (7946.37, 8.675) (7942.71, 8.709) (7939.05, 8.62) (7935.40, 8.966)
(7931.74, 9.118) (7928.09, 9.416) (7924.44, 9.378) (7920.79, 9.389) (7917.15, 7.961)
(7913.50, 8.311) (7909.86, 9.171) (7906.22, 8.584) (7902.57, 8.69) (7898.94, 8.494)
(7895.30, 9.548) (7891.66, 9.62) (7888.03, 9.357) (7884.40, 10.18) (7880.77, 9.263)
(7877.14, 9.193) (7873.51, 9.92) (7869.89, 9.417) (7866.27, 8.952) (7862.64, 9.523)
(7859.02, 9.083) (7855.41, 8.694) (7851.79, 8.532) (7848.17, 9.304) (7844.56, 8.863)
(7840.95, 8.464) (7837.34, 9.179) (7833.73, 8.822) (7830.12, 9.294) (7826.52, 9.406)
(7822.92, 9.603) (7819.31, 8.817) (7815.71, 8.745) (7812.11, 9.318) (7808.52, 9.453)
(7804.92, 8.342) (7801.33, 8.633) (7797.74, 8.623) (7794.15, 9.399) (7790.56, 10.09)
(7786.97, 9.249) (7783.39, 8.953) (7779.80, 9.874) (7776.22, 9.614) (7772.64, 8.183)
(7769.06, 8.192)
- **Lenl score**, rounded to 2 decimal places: -0.10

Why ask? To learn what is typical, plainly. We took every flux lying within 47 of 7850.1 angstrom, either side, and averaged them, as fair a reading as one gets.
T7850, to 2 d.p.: 9.19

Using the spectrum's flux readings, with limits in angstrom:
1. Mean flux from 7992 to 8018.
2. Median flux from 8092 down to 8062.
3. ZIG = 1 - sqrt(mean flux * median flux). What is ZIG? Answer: -7.4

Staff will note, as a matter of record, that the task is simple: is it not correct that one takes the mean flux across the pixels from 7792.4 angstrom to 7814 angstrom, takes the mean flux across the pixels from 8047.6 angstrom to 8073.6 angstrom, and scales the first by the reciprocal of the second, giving 1.12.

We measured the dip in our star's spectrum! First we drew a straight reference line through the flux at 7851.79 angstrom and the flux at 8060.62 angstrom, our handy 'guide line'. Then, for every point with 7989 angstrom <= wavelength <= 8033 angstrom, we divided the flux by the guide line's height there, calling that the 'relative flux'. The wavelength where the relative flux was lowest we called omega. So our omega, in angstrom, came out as 7994.08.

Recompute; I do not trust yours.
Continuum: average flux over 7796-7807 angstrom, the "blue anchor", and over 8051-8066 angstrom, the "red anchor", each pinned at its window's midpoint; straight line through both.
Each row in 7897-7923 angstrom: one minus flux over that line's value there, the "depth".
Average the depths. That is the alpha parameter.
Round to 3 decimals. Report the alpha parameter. -0.046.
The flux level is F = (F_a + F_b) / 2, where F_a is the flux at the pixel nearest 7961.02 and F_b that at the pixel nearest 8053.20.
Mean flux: 8.4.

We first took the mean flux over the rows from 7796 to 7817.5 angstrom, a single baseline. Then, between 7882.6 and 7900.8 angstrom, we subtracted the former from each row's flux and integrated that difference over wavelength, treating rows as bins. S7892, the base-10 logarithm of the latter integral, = 1.0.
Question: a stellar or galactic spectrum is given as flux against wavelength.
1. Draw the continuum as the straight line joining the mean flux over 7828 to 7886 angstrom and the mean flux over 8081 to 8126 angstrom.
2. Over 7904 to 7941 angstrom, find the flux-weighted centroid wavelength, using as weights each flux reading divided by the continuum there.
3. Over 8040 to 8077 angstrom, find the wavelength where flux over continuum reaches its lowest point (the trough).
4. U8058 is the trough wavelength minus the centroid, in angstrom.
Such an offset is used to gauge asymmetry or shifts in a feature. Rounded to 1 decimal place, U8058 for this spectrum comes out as 134.1 angstrom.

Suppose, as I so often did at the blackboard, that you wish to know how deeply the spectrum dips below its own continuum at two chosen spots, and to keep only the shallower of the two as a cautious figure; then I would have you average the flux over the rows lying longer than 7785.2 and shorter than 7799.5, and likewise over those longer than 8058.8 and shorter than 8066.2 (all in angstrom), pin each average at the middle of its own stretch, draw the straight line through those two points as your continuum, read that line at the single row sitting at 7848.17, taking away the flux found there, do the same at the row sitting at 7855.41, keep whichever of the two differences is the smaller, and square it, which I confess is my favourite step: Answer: 0.04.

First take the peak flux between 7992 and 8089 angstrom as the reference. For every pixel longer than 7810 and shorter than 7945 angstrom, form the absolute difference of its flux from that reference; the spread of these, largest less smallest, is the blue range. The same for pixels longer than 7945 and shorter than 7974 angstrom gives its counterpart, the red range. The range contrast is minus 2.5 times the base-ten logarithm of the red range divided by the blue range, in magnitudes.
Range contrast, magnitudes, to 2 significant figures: 1.3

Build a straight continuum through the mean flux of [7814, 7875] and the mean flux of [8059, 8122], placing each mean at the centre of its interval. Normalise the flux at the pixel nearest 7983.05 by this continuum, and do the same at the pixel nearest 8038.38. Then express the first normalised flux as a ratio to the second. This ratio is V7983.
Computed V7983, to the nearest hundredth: 1.02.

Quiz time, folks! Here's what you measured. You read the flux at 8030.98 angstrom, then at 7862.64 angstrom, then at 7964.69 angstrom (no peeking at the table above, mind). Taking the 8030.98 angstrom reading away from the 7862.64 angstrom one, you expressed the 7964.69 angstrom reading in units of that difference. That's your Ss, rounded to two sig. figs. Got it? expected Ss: 13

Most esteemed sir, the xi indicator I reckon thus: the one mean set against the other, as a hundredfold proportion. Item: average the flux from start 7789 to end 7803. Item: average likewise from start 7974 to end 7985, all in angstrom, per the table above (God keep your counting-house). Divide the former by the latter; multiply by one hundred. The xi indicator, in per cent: 104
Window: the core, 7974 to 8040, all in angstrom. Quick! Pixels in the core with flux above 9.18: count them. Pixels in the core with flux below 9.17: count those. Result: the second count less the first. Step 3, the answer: 16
